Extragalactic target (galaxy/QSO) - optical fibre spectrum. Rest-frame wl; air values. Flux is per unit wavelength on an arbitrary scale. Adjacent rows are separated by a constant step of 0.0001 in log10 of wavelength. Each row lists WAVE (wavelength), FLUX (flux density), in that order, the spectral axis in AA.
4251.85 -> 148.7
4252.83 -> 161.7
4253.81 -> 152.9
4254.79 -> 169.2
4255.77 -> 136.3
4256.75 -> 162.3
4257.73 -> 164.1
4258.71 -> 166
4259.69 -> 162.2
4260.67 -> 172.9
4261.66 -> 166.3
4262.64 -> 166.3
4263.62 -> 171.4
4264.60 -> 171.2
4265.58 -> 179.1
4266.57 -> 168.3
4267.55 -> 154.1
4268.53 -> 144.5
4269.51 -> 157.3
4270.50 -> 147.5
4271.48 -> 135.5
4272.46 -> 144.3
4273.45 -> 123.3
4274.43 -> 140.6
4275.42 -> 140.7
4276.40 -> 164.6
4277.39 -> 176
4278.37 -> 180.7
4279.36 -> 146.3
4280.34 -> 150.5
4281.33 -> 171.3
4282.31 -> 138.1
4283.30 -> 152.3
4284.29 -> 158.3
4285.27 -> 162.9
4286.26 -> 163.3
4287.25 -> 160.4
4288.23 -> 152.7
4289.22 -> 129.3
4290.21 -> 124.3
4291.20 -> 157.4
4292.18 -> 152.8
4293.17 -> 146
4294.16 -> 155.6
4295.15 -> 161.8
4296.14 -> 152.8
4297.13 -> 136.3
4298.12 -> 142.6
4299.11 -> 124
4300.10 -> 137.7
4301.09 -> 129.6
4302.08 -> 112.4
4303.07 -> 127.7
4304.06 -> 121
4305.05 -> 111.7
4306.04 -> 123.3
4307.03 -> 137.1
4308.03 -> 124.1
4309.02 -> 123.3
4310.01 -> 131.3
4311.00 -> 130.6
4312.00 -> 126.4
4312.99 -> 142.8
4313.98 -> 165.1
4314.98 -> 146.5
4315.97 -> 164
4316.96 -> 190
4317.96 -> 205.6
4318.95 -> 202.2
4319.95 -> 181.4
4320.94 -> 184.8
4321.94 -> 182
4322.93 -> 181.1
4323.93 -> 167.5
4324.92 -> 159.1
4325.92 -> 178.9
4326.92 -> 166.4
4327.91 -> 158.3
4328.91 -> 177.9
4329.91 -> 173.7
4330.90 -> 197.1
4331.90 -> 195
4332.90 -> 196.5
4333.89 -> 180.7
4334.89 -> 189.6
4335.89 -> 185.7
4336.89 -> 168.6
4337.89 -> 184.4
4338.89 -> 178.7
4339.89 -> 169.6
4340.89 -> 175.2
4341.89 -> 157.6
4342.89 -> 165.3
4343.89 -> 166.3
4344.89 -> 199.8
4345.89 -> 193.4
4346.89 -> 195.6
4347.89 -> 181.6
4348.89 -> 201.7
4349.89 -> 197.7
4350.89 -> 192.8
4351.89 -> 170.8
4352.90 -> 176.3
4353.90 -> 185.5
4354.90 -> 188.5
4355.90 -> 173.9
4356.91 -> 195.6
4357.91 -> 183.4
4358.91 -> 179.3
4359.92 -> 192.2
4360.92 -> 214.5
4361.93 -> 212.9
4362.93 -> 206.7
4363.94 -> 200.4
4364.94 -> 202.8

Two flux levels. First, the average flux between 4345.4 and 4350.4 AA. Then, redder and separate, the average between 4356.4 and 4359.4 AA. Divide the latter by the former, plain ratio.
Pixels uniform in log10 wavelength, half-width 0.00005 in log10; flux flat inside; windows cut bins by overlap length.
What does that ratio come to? 0.96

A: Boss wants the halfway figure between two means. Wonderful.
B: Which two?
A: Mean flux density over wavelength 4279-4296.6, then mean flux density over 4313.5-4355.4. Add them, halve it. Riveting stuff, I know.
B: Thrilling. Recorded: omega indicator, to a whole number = 166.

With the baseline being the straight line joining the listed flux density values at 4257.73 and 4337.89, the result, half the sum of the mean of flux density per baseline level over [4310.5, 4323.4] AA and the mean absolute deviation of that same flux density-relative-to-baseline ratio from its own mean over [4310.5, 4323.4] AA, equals 0.531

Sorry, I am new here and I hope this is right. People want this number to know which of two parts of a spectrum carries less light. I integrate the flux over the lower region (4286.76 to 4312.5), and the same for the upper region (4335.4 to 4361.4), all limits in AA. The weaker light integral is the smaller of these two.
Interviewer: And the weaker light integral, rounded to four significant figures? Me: 3497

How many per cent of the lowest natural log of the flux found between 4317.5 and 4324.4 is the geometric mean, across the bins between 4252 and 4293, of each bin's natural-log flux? 99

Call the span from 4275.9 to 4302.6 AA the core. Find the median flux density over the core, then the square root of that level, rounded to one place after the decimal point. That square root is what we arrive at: 12.4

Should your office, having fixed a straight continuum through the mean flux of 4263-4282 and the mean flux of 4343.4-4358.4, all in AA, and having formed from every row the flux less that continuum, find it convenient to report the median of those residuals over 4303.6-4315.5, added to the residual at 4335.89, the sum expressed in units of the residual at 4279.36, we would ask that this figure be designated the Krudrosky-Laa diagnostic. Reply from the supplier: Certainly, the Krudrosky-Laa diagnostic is 3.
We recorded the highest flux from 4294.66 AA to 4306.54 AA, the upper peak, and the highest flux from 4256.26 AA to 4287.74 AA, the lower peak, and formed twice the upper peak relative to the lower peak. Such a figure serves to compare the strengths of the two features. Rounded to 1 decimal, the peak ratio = 1.8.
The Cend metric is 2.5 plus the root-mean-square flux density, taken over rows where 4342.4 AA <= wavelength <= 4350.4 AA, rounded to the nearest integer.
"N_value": 191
